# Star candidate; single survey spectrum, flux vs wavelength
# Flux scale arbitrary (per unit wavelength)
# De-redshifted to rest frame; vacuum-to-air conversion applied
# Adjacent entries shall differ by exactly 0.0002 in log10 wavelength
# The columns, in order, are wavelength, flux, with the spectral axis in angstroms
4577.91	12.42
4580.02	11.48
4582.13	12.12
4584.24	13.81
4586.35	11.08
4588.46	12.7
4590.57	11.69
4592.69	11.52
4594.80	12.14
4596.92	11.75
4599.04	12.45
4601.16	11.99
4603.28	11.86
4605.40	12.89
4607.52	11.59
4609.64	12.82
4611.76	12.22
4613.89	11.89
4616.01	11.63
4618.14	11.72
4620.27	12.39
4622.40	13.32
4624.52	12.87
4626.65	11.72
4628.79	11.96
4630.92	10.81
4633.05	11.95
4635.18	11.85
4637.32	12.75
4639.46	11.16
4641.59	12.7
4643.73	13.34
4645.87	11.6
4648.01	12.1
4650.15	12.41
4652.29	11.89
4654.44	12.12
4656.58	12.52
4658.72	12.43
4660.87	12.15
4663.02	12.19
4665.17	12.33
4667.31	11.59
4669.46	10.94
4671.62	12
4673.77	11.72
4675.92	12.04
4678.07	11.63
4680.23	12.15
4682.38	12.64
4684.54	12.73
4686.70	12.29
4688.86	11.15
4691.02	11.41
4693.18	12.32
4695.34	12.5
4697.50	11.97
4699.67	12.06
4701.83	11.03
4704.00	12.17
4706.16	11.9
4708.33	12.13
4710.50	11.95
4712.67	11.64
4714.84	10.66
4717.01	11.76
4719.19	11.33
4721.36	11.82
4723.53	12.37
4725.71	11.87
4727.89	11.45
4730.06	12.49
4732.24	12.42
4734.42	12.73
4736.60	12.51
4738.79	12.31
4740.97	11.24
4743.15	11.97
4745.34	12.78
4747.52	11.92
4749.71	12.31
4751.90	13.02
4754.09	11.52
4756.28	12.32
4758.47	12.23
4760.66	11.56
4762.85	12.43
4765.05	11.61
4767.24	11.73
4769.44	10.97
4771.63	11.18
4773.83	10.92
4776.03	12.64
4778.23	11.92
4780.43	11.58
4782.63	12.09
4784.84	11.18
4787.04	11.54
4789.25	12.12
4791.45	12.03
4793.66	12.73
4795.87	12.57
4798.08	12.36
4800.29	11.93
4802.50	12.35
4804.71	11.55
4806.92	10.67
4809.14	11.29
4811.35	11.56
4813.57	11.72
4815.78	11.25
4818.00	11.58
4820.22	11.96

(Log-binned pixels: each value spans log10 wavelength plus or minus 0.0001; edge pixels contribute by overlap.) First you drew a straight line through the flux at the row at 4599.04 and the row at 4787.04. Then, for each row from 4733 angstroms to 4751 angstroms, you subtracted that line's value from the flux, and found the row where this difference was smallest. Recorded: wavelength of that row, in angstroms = 4740.97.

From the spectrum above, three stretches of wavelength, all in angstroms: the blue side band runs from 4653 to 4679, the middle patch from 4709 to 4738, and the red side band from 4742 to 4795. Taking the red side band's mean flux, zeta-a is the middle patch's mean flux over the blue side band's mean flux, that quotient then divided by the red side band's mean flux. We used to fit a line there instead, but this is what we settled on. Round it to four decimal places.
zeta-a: 0.0835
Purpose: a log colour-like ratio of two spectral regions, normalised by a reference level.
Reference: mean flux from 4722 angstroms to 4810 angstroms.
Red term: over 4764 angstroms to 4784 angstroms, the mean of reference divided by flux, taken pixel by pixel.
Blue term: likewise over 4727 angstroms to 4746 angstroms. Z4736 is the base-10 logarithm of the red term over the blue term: 0.021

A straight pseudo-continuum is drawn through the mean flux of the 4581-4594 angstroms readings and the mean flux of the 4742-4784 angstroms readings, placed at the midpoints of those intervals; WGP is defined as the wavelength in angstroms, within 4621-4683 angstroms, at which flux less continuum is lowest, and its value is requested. 4630.92 angstroms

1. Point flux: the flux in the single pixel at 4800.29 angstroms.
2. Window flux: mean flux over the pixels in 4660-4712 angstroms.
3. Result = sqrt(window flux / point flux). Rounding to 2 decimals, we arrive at 1.00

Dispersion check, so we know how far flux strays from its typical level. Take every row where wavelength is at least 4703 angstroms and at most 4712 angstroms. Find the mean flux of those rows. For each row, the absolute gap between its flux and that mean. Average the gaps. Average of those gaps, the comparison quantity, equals 0.11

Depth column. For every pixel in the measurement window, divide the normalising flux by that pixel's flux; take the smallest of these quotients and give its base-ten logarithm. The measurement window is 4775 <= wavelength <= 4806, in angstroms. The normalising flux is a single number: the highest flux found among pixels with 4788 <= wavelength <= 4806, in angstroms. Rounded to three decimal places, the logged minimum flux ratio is 0.000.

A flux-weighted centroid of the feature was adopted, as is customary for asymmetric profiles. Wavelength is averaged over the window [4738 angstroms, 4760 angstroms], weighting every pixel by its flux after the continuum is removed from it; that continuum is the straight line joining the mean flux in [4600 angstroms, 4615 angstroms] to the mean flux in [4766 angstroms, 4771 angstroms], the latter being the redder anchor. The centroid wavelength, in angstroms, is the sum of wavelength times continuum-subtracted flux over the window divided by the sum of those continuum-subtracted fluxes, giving 4749.8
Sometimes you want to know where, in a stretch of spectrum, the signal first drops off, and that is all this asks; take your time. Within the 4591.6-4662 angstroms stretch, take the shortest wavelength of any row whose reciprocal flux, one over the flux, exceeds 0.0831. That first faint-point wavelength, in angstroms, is 4592.69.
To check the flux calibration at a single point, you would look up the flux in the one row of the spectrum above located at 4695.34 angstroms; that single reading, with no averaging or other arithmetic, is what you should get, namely 12.5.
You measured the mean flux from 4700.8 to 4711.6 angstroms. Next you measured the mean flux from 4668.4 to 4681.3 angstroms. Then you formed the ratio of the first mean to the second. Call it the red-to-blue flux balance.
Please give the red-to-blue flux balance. 1.008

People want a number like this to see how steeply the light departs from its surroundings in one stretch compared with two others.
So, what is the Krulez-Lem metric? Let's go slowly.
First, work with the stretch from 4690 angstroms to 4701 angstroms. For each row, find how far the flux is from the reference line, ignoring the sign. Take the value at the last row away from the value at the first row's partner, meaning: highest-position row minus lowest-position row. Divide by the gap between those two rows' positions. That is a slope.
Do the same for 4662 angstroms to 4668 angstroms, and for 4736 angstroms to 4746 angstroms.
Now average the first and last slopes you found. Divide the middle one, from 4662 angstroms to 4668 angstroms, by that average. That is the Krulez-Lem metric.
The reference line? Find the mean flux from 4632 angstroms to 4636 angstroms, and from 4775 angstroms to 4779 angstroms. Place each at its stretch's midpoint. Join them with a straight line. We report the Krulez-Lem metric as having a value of -2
